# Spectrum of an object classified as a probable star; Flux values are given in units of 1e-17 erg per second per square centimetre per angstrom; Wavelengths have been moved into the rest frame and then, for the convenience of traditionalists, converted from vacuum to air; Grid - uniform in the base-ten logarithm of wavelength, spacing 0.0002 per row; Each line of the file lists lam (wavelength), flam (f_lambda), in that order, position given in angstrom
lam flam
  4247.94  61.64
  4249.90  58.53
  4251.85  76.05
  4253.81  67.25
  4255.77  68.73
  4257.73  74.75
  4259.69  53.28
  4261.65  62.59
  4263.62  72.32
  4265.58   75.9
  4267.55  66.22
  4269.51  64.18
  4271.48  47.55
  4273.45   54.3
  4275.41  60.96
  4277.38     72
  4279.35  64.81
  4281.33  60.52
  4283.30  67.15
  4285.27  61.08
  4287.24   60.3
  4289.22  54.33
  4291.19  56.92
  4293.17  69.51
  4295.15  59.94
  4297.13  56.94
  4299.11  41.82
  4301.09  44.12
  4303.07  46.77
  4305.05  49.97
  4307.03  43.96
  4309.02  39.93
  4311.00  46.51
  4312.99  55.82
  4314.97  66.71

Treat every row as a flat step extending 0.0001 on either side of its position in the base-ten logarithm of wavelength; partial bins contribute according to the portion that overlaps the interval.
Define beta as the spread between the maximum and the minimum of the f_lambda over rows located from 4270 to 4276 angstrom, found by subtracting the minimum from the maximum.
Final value 13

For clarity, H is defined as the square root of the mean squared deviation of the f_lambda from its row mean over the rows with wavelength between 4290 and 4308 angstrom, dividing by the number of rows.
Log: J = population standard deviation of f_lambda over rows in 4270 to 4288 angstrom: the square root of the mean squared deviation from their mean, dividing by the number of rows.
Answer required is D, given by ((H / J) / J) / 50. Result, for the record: 0.0039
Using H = 8.7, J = 6.7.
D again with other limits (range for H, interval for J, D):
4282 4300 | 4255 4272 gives 0.0019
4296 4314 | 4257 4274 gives 0.0012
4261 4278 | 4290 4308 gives 0.0023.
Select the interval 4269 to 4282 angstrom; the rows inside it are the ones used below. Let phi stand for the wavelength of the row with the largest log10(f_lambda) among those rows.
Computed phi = 4277.38 angstrom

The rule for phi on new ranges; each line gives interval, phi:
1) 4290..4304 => 4293.17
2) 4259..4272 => 4265.58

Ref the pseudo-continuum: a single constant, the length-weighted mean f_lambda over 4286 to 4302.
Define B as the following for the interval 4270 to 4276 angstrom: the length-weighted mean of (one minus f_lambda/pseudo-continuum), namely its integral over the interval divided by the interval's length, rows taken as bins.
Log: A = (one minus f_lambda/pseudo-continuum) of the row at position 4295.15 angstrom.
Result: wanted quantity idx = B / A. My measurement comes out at -0.2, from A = -0.08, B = 0.02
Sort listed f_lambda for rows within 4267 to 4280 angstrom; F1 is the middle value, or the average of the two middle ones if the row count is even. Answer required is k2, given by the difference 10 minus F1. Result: -54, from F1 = 64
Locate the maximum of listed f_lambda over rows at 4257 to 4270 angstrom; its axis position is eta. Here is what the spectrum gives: 4265.58 angstrom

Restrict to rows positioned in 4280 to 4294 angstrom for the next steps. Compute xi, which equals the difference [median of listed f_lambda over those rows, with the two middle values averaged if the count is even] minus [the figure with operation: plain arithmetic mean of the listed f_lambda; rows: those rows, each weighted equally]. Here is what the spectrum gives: -0.9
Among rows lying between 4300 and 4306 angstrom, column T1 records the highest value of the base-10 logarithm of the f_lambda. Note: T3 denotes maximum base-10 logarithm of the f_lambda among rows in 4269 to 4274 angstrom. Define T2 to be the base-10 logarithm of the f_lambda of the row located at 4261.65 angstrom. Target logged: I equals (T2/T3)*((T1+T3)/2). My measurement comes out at 1.74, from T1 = 1.70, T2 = 1.80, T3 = 1.81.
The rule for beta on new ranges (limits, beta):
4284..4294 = 15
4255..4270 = 23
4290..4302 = 28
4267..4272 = 19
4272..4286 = 18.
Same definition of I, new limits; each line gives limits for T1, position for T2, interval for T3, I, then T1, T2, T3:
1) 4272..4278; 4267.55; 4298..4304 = 1.92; 1.86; 1.82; 1.67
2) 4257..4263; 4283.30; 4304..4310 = 1.92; 1.87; 1.83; 1.70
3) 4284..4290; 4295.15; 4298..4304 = 1.84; 1.79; 1.78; 1.67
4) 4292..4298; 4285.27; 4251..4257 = 1.77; 1.84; 1.79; 1.88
